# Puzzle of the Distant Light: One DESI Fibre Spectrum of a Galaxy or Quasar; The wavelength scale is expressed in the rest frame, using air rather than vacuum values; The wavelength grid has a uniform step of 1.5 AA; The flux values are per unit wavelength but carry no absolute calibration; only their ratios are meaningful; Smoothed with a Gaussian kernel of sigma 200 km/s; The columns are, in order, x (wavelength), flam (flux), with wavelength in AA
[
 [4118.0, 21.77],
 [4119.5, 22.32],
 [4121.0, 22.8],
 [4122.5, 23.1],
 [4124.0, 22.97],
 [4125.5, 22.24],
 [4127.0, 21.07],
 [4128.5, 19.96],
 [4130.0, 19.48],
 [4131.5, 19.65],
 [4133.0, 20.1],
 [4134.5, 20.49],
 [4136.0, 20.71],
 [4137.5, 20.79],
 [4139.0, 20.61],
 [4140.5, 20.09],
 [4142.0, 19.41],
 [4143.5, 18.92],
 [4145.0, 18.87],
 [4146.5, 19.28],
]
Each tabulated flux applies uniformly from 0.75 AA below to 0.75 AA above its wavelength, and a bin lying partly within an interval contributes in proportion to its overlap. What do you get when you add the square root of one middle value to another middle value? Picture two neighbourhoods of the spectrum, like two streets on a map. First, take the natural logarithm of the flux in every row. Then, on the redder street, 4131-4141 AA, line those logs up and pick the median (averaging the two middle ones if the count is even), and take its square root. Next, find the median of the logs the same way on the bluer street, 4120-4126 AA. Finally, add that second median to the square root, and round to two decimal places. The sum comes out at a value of 4.87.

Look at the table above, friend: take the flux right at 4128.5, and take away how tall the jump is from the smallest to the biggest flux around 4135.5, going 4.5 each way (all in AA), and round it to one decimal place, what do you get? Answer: 18.8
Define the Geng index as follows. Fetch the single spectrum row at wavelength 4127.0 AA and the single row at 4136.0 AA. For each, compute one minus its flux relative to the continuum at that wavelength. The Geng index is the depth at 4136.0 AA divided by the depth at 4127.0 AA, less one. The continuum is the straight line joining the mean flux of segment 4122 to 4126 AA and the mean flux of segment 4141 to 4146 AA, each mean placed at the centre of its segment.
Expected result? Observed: -1.2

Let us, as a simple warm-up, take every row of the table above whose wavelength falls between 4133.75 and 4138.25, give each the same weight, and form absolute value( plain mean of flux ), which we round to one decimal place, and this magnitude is 20.7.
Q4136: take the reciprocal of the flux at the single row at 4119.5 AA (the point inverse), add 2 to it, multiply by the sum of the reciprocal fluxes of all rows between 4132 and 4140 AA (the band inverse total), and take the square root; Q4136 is 0.706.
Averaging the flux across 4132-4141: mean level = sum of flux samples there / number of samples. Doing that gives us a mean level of 20.5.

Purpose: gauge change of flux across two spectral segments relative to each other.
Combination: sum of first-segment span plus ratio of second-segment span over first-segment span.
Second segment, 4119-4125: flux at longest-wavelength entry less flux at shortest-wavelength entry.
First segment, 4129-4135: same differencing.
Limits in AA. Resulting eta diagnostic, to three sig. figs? 1.65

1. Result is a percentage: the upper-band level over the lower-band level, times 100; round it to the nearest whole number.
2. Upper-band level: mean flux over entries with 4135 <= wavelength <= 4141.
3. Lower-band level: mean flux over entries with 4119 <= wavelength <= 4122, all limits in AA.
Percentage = 91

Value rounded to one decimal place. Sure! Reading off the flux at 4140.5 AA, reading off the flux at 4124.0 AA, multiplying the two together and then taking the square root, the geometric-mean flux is 21.5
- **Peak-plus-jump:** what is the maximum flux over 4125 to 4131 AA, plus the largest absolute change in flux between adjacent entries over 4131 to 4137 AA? 22.7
